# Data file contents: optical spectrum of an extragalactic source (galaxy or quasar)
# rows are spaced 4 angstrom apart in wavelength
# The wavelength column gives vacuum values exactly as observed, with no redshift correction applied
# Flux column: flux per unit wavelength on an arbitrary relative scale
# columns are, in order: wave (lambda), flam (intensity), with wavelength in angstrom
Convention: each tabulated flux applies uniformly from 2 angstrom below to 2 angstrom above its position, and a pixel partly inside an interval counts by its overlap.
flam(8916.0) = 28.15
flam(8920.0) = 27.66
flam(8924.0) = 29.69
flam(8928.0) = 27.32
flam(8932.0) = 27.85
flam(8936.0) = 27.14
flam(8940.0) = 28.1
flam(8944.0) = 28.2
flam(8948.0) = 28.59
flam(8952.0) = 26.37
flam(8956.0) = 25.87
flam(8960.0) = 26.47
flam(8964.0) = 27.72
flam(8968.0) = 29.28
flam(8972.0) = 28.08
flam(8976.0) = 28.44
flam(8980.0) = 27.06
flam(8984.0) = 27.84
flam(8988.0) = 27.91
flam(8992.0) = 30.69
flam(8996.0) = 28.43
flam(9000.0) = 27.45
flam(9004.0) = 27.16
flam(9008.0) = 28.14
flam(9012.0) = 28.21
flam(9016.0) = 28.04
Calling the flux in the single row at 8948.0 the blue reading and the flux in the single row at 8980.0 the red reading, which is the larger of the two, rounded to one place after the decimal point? 28.6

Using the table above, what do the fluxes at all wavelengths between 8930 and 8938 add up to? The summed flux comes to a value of 55.0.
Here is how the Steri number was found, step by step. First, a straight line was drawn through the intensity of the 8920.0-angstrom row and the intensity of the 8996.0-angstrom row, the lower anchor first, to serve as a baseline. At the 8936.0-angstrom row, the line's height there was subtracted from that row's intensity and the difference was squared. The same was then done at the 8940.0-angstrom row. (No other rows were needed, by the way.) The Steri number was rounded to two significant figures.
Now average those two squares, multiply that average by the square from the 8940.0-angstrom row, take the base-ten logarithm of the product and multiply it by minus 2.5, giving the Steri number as 4.6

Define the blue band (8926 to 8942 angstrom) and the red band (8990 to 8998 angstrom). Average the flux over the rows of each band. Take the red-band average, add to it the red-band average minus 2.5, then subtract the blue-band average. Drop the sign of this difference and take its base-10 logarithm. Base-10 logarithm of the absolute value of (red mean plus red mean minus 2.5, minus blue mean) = 1.46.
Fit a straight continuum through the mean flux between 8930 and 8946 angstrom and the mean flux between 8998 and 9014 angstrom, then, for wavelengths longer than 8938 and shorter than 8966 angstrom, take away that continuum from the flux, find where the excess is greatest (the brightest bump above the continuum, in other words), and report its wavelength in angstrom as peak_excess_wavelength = 8948.0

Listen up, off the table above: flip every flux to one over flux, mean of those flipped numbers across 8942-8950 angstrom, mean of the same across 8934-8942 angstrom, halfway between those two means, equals 0.0357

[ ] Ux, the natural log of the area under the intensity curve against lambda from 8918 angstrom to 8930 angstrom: 5.83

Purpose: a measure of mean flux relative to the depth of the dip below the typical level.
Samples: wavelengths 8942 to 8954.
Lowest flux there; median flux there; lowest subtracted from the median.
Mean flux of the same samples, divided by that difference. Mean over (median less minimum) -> 15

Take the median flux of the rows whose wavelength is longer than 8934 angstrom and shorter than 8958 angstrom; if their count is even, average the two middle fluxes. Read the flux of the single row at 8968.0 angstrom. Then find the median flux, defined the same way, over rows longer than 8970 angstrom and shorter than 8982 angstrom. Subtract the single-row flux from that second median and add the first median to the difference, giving 26.4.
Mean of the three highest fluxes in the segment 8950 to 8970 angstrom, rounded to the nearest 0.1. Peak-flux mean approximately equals 27.8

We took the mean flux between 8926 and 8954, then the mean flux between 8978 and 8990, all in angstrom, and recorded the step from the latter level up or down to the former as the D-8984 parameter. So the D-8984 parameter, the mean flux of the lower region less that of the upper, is 0.0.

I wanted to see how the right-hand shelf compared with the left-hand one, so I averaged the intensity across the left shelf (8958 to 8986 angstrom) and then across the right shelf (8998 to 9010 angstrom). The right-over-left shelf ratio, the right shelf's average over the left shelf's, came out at 0.99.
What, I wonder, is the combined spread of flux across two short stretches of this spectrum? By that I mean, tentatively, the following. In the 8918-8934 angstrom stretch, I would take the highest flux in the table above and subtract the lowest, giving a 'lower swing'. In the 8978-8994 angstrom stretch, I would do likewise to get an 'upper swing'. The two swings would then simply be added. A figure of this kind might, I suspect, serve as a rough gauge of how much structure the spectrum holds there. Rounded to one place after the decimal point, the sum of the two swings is 6.0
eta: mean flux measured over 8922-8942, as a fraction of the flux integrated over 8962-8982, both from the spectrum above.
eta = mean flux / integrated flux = 0.0498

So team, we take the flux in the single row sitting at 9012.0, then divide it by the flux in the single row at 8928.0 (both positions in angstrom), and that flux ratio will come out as 1.03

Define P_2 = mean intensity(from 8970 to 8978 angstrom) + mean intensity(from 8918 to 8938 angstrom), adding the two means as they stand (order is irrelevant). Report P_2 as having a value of 56.2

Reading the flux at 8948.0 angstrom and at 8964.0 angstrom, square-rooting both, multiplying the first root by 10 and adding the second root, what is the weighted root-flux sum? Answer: 58.7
